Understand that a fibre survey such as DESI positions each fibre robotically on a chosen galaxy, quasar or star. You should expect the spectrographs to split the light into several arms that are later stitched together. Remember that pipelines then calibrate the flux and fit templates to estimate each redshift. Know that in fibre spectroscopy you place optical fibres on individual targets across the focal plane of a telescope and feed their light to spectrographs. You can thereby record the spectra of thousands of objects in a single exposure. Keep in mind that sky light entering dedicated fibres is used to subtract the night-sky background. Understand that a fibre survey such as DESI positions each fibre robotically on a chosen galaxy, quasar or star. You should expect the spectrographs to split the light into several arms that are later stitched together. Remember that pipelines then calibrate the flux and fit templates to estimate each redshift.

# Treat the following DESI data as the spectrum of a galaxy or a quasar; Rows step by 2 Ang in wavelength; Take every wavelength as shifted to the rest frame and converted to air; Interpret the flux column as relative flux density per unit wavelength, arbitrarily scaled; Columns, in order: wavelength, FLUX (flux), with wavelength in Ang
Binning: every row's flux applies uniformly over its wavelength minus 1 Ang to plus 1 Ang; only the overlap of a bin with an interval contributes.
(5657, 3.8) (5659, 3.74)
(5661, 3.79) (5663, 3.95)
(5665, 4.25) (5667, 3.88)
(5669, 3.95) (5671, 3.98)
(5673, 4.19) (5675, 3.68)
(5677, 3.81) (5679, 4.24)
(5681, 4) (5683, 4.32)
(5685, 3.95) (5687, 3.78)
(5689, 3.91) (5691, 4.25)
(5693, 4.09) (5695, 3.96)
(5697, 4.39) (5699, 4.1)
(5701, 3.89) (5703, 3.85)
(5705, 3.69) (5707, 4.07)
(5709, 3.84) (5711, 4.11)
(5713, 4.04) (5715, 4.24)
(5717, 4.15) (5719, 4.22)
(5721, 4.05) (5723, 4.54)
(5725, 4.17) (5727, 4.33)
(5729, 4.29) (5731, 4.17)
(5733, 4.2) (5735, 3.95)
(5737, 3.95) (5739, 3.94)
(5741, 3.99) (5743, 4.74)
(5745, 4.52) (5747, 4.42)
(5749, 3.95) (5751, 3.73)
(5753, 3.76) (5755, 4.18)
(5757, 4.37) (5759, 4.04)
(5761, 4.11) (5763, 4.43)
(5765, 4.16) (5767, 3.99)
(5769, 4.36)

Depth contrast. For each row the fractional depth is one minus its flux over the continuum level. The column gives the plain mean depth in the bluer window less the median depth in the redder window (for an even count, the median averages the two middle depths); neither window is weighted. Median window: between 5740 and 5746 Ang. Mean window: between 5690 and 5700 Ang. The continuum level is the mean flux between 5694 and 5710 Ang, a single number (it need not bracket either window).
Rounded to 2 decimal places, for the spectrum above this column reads 0.09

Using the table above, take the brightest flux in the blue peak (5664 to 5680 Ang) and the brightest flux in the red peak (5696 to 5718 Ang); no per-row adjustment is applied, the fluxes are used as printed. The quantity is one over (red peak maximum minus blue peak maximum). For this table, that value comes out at 7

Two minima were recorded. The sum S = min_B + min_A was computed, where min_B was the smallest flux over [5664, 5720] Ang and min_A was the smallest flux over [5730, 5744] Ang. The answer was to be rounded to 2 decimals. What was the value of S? 7.62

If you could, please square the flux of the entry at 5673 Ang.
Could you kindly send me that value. 18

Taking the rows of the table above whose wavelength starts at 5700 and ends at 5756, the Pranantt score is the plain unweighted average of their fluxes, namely 4.11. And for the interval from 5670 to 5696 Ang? 4.01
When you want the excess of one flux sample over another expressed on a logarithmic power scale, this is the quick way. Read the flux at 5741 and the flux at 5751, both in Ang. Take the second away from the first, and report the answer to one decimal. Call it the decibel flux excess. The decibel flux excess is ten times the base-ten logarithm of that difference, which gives -5.9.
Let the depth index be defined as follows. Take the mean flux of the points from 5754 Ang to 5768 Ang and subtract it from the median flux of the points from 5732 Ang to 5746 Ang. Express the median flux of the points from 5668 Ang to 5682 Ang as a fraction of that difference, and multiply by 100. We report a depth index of -2064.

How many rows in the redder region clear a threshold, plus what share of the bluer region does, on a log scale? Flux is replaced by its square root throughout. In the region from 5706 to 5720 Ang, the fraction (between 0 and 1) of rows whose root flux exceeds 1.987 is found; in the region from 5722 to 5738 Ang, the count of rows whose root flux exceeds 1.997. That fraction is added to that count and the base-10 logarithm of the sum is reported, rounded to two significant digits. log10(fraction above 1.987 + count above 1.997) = 0.84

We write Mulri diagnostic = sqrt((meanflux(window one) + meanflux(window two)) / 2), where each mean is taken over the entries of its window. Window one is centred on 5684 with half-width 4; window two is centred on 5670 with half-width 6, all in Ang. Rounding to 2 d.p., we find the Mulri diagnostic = 2.00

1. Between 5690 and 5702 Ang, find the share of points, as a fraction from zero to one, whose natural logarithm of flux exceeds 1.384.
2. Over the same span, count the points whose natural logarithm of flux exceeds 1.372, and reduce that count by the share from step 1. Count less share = 4.3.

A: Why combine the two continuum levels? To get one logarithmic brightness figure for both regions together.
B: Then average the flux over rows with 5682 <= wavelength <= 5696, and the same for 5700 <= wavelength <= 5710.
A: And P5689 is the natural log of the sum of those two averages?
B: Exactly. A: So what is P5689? 2.07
